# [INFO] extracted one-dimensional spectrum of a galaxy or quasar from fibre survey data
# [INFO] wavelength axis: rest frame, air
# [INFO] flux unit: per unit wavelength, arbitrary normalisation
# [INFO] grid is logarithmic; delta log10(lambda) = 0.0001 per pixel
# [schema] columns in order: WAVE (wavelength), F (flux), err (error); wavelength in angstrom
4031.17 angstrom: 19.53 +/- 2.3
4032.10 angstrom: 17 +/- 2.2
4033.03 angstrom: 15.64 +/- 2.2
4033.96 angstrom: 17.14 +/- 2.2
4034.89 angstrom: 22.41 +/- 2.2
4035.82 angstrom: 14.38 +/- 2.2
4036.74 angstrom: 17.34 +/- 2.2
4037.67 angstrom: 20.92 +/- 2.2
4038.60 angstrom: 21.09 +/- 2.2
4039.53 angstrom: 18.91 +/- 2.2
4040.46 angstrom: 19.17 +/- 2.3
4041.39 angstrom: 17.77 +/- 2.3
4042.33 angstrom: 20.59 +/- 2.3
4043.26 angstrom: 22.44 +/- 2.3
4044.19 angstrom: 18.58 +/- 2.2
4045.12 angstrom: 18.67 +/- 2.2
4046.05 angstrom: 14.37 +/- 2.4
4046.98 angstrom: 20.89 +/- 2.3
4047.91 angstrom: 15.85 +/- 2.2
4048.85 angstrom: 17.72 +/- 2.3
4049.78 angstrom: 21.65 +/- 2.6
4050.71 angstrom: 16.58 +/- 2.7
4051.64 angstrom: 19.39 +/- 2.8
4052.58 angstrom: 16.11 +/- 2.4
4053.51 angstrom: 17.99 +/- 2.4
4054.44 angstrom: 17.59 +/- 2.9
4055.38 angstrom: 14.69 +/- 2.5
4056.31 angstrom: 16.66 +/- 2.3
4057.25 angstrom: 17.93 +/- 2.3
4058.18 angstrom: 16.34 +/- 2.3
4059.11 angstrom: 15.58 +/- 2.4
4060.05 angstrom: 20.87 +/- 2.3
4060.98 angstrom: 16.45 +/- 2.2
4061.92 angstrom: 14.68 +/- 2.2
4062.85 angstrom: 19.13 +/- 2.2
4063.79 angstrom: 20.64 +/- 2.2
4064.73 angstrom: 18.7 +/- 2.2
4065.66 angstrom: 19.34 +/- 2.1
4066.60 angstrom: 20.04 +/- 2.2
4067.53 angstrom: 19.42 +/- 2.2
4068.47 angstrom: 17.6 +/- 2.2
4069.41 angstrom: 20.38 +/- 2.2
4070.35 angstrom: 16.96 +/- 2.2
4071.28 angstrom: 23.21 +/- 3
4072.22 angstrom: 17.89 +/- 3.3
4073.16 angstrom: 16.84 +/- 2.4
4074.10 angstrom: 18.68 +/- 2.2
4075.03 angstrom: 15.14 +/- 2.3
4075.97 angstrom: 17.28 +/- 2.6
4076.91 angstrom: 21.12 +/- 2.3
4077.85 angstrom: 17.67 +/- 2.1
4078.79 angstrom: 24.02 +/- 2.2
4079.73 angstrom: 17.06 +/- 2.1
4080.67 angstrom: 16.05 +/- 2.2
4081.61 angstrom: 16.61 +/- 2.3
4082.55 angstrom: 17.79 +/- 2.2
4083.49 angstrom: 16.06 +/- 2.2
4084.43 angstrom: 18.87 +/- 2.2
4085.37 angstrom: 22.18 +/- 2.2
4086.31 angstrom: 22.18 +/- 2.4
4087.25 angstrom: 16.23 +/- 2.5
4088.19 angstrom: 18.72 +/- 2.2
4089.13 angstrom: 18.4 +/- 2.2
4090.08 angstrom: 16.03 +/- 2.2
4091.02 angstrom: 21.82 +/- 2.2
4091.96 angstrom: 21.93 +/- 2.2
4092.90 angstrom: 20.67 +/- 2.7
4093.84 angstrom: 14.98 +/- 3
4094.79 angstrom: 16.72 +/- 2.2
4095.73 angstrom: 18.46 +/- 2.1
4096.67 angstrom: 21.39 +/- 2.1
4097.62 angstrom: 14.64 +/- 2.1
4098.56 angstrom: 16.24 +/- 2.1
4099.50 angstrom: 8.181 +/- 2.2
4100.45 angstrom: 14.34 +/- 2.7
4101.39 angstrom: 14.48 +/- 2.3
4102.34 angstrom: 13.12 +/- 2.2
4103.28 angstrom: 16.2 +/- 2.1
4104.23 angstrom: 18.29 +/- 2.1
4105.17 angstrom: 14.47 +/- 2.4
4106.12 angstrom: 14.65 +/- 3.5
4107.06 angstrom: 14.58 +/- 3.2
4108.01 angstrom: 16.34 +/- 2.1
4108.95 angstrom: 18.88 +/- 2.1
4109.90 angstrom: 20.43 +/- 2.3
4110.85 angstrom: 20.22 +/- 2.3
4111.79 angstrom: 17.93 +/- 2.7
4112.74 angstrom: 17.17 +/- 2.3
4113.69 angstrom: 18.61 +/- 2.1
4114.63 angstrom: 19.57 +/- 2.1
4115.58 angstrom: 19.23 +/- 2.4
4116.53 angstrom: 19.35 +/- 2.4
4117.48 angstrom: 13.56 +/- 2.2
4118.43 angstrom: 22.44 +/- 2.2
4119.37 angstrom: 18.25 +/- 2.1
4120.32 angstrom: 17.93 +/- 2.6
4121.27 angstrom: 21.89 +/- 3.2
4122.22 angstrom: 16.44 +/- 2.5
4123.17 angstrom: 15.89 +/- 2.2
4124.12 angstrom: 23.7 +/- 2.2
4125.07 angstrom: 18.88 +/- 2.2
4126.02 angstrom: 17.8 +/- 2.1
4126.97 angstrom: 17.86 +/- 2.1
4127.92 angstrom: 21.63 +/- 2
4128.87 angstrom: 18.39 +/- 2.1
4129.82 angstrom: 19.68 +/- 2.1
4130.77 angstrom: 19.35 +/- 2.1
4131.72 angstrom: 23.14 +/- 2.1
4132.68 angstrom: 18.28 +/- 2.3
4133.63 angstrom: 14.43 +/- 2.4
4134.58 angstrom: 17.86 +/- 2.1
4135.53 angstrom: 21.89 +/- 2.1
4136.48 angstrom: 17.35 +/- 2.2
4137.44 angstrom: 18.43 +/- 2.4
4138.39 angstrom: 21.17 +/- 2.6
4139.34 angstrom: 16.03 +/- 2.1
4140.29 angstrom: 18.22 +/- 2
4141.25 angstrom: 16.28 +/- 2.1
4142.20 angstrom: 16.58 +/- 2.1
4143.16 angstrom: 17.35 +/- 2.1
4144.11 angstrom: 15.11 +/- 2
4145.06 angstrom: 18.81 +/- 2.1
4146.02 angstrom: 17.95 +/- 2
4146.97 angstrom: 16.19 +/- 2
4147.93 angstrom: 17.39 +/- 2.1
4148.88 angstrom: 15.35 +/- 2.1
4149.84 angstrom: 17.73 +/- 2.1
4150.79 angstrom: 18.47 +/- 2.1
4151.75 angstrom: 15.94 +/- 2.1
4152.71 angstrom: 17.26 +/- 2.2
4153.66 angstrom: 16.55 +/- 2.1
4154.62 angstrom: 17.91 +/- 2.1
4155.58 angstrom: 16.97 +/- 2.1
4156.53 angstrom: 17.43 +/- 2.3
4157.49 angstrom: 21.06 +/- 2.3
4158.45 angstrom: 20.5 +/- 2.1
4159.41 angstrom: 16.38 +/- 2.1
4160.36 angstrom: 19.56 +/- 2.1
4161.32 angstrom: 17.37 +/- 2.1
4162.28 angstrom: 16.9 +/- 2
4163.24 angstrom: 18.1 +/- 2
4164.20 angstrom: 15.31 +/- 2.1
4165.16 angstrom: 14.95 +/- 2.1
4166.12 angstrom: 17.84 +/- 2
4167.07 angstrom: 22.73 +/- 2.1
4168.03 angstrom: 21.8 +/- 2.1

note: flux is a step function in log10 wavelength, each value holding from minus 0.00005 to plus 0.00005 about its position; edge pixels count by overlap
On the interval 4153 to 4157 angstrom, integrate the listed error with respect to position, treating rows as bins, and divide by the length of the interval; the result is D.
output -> 2.16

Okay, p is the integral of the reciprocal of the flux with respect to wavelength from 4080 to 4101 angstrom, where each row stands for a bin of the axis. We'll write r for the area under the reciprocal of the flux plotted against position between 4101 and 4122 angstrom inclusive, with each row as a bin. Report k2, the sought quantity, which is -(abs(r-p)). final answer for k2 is -0.03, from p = 1.25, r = 1.22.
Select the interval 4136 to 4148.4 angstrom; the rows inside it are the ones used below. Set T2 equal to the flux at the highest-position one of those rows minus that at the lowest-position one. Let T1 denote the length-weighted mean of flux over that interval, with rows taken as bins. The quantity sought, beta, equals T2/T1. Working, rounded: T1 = 17.4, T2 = 0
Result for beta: 0.00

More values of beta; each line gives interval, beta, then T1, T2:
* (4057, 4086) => 0.23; 18.4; 4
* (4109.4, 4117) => -0.06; 19.1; -1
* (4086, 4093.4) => -0.08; 19.4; -2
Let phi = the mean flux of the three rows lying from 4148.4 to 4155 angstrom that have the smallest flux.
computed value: 15.9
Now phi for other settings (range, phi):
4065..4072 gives 18.0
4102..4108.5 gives 14.1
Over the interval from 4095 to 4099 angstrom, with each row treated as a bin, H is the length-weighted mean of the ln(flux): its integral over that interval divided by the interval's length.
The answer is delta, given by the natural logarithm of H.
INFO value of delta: 1.05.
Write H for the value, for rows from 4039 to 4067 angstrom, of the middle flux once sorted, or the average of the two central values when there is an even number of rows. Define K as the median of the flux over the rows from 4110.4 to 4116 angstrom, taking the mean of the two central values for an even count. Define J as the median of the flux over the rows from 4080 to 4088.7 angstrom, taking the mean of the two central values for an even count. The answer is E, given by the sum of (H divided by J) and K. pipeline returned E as 19.9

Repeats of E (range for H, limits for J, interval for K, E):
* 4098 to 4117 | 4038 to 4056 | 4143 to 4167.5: 18.3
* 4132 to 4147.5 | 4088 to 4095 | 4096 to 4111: 16.4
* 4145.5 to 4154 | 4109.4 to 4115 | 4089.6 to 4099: 18.5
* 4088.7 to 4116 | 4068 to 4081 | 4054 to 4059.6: 17.5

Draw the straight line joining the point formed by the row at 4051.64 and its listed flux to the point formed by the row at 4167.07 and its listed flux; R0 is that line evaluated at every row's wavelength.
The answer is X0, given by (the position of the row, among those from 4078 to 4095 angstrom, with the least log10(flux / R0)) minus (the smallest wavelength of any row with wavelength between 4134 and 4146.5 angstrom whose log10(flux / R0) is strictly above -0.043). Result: -41.7 angstrom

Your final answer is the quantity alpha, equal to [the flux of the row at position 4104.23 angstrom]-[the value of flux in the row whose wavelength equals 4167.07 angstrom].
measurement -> -4.4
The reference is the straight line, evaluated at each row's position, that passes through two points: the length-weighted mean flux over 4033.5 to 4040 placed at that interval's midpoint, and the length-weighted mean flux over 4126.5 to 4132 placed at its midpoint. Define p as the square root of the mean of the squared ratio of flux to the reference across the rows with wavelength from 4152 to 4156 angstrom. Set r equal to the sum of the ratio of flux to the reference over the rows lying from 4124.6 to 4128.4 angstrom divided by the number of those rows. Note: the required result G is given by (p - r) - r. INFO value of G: -1.06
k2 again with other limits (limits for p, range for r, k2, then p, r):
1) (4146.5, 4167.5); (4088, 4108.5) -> -0.09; 1.20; 1.30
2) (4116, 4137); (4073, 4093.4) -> -0.02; 1.13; 1.11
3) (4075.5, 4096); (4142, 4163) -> -0.09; 1.12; 1.21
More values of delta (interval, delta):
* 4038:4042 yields 1.08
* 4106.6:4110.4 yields 1.05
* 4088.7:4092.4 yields 1.09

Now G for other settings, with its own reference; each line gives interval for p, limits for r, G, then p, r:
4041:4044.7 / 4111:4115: -0.81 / 1.05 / 0.93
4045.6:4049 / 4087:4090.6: -0.87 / 0.91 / 0.89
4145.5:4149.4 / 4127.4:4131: -1.15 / 0.83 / 0.99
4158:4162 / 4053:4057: -0.84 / 0.92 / 0.88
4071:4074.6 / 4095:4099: -0.81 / 1.00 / 0.90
